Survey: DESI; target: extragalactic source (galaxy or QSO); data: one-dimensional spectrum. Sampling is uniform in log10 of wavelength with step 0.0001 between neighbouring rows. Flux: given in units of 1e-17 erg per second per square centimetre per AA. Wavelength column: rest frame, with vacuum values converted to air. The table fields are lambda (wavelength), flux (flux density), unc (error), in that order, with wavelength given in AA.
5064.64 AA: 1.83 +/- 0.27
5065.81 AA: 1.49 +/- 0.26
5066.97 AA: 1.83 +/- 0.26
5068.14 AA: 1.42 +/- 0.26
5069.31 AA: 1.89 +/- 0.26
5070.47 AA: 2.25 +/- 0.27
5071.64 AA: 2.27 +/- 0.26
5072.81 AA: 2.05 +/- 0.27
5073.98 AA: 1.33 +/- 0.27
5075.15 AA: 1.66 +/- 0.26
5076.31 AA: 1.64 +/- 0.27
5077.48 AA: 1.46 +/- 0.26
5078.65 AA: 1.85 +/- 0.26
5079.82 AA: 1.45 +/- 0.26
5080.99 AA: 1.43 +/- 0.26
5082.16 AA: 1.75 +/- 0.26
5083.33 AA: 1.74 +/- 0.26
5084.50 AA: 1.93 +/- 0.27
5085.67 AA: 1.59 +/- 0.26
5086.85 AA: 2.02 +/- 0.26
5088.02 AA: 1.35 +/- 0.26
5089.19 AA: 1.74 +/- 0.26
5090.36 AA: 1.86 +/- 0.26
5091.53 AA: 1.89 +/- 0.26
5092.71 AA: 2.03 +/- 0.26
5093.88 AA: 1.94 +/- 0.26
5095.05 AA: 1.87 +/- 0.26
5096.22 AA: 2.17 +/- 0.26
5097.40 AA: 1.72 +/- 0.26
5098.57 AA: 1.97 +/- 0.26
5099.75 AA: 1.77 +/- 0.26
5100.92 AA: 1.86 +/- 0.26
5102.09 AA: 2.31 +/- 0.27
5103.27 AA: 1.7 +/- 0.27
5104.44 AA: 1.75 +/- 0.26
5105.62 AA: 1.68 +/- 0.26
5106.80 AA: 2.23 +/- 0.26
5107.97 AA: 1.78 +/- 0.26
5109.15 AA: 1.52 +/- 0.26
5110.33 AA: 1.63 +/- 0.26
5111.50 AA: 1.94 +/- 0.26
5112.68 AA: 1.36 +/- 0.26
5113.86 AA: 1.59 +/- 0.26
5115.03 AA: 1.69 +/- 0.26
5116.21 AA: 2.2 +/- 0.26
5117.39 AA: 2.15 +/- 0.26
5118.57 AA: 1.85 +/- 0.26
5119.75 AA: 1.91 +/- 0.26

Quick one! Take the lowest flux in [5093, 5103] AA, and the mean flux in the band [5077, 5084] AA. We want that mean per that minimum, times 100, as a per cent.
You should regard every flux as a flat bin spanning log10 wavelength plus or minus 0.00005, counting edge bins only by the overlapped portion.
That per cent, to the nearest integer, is 94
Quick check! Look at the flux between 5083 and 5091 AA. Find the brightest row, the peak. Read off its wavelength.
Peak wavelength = 5086.85 AA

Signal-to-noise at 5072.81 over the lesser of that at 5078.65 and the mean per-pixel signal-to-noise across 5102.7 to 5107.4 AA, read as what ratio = 1.08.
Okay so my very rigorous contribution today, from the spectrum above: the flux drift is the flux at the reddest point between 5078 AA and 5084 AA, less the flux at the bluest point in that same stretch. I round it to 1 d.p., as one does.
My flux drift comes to -0.1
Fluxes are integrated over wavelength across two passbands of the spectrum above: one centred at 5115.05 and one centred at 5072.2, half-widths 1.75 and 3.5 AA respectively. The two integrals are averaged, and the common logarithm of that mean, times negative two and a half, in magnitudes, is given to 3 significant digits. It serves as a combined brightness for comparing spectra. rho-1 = -2.49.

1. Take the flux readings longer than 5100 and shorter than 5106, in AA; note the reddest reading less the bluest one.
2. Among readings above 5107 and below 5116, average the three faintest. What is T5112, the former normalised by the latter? -0.12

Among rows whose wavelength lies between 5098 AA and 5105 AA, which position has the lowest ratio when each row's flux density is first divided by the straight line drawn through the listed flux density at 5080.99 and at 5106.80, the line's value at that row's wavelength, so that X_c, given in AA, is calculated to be 5103.27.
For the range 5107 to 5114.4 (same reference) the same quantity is 5112.68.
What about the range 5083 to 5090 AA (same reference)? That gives 5088.02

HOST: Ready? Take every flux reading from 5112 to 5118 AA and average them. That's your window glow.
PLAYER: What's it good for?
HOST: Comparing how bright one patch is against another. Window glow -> 1.80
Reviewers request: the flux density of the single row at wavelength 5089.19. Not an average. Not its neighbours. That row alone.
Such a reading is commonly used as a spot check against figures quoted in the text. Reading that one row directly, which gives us 1.74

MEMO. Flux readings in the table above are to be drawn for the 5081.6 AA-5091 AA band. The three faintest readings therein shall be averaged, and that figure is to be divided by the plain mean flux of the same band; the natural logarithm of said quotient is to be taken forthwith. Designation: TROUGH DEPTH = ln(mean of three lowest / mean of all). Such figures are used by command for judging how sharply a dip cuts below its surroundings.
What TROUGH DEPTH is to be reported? -0.114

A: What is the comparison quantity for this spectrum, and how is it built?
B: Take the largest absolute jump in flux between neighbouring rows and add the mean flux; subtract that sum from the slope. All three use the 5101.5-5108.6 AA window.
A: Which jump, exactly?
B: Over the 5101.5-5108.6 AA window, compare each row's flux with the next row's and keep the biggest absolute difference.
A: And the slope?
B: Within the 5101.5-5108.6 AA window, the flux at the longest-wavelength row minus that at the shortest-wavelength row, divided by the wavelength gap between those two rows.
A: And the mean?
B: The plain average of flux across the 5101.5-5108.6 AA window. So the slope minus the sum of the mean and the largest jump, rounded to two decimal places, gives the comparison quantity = -2.61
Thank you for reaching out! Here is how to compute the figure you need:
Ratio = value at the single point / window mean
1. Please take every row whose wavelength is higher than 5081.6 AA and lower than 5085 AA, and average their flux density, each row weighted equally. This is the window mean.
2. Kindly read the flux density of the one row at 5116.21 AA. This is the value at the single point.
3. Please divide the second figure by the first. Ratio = 1.22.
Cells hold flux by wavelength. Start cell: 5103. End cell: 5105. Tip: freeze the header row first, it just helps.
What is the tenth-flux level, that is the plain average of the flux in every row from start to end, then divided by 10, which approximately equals 0.17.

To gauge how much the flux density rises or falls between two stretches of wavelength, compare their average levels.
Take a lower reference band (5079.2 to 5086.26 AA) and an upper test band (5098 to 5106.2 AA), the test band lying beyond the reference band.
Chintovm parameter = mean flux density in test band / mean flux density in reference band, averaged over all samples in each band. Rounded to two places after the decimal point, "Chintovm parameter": 1.13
